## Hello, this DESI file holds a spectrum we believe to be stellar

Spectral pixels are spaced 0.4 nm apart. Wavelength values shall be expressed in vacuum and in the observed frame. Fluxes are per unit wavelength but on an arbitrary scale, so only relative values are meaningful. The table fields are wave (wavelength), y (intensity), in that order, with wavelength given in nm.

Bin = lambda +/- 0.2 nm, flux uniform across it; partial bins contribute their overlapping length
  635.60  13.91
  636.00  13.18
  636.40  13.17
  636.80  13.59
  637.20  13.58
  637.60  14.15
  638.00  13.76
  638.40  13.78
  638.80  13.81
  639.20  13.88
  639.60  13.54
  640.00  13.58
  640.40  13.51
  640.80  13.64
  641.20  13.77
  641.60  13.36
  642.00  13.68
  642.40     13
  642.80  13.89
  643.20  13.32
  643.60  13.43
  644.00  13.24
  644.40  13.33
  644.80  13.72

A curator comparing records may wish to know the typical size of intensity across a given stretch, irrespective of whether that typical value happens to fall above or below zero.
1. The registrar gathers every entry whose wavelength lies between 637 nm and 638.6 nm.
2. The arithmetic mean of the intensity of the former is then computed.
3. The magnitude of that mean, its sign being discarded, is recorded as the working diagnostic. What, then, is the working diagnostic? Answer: 13.8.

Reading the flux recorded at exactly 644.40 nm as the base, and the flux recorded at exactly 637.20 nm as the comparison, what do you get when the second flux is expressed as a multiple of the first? 1.02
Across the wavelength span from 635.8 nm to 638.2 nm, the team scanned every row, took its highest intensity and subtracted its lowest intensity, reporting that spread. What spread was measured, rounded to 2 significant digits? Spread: 0.98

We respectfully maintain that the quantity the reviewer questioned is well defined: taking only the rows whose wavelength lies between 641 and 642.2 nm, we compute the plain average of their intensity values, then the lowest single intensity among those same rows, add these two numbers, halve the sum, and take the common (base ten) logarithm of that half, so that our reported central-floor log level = 1.13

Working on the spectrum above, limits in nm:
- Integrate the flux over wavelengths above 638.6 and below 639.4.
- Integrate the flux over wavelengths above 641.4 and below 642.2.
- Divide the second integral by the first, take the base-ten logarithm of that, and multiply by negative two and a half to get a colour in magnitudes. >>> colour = 0.026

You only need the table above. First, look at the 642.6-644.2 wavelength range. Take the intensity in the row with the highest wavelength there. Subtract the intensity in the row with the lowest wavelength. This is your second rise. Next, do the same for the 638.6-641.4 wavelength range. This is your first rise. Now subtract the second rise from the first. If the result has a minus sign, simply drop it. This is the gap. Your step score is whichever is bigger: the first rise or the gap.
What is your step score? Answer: 0.61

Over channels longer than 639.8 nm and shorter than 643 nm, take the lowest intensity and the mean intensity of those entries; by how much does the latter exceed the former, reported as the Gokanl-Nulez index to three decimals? 0.554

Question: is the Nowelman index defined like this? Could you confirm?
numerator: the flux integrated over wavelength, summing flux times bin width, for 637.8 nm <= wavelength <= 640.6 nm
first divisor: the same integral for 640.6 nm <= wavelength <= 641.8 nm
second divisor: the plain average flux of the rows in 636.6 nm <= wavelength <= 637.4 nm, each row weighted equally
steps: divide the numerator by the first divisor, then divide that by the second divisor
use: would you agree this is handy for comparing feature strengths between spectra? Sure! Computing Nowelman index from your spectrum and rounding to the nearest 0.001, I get 0.173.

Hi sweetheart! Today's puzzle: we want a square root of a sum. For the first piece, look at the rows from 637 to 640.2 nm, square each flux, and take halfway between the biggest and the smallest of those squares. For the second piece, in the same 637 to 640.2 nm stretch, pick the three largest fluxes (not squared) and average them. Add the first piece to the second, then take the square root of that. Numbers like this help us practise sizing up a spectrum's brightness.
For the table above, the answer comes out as 14.3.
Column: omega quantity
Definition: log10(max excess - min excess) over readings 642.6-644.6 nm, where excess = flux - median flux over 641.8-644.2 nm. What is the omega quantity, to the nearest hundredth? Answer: -0.19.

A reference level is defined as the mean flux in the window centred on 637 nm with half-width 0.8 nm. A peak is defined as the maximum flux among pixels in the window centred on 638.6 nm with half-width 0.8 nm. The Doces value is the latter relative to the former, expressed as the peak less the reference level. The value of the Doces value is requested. 0.26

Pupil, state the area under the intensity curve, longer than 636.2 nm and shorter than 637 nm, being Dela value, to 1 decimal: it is 10.7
